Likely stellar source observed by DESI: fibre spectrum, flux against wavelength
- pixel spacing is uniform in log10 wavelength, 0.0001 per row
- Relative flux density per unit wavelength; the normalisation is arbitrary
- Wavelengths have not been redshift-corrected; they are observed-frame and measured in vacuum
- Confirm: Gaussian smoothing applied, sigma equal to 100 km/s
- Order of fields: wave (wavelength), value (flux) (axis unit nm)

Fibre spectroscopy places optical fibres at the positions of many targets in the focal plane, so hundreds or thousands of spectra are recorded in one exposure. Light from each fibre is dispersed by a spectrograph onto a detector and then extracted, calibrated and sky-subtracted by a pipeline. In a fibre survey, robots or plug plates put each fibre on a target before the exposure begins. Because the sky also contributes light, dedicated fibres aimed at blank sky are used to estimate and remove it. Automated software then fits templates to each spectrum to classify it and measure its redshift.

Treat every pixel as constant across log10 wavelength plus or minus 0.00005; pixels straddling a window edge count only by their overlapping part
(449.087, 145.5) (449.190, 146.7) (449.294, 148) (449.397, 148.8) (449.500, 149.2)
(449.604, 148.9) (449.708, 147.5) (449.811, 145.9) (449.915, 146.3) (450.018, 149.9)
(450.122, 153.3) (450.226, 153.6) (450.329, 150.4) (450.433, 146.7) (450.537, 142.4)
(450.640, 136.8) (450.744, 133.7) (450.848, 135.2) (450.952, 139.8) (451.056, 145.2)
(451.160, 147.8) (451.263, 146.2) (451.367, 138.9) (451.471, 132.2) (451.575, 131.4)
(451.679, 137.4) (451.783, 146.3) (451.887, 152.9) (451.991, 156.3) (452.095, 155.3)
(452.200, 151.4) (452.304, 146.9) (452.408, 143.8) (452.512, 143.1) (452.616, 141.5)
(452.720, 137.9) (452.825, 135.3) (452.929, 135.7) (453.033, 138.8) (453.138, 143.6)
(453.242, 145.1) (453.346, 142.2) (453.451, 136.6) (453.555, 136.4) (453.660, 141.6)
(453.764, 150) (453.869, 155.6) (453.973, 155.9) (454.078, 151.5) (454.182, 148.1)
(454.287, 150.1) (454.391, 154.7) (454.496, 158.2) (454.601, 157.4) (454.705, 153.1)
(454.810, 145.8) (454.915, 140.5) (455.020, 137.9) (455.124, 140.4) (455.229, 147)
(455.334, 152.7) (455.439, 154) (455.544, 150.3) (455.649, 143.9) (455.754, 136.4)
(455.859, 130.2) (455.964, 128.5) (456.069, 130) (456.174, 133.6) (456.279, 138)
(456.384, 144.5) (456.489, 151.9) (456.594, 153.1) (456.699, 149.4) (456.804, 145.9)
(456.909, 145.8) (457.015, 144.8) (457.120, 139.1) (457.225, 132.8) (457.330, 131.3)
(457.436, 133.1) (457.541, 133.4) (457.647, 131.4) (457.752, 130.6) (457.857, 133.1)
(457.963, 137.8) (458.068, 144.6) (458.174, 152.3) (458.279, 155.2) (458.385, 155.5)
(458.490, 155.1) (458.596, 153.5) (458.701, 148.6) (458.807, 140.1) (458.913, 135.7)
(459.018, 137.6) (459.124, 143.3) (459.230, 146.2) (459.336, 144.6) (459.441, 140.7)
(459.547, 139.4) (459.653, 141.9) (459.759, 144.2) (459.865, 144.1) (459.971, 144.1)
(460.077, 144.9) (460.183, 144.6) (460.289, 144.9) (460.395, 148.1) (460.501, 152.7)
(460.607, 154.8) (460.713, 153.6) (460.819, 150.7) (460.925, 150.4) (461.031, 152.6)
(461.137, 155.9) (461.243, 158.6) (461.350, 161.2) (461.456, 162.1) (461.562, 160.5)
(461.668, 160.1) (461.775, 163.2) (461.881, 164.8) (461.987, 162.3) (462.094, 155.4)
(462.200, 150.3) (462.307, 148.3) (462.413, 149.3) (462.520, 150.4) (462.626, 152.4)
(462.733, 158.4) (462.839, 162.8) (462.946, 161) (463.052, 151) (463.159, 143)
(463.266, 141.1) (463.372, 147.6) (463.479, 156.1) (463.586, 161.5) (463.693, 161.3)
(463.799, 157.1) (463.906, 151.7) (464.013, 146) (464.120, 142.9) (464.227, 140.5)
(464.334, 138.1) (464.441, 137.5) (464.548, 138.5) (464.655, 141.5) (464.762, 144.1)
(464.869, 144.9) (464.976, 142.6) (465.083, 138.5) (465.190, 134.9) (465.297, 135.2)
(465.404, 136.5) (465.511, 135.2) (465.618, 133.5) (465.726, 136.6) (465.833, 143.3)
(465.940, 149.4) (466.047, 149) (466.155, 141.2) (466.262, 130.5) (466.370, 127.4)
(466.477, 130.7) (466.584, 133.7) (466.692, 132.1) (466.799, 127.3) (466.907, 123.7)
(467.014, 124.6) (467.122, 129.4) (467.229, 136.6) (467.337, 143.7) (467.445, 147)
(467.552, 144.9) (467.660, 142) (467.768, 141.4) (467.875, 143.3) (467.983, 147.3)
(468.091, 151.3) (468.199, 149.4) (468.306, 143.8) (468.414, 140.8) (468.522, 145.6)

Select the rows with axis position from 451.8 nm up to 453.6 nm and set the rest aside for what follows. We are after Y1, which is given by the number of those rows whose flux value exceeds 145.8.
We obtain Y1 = 5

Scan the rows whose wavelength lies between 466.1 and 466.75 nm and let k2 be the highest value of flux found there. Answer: 141.2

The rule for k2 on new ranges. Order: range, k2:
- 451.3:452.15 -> 156.3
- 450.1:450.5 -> 153.6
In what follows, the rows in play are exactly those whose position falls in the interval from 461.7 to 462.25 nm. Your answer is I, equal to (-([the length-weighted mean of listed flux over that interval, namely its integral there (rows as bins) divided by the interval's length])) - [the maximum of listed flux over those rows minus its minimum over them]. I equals -174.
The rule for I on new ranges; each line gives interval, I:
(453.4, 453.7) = -143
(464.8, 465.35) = -149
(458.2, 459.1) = -168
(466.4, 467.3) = -143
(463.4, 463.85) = -164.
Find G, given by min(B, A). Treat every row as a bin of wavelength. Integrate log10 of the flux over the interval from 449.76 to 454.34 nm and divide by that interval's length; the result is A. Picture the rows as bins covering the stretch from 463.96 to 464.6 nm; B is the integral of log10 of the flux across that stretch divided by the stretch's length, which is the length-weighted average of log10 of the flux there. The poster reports 2.15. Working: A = 2.16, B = 2.15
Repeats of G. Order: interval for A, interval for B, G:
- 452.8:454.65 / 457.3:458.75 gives 2.15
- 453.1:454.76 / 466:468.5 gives 2.14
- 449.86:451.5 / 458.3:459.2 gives 2.16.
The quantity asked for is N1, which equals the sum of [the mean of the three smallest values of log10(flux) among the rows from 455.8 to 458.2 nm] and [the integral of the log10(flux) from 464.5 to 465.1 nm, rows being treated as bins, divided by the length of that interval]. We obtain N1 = 4.26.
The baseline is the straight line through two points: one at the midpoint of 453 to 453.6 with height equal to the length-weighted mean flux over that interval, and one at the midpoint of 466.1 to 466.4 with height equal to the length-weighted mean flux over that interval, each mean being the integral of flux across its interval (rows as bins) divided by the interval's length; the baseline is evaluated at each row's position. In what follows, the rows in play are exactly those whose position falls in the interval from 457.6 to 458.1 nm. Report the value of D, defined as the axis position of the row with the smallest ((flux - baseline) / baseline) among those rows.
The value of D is 457.752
